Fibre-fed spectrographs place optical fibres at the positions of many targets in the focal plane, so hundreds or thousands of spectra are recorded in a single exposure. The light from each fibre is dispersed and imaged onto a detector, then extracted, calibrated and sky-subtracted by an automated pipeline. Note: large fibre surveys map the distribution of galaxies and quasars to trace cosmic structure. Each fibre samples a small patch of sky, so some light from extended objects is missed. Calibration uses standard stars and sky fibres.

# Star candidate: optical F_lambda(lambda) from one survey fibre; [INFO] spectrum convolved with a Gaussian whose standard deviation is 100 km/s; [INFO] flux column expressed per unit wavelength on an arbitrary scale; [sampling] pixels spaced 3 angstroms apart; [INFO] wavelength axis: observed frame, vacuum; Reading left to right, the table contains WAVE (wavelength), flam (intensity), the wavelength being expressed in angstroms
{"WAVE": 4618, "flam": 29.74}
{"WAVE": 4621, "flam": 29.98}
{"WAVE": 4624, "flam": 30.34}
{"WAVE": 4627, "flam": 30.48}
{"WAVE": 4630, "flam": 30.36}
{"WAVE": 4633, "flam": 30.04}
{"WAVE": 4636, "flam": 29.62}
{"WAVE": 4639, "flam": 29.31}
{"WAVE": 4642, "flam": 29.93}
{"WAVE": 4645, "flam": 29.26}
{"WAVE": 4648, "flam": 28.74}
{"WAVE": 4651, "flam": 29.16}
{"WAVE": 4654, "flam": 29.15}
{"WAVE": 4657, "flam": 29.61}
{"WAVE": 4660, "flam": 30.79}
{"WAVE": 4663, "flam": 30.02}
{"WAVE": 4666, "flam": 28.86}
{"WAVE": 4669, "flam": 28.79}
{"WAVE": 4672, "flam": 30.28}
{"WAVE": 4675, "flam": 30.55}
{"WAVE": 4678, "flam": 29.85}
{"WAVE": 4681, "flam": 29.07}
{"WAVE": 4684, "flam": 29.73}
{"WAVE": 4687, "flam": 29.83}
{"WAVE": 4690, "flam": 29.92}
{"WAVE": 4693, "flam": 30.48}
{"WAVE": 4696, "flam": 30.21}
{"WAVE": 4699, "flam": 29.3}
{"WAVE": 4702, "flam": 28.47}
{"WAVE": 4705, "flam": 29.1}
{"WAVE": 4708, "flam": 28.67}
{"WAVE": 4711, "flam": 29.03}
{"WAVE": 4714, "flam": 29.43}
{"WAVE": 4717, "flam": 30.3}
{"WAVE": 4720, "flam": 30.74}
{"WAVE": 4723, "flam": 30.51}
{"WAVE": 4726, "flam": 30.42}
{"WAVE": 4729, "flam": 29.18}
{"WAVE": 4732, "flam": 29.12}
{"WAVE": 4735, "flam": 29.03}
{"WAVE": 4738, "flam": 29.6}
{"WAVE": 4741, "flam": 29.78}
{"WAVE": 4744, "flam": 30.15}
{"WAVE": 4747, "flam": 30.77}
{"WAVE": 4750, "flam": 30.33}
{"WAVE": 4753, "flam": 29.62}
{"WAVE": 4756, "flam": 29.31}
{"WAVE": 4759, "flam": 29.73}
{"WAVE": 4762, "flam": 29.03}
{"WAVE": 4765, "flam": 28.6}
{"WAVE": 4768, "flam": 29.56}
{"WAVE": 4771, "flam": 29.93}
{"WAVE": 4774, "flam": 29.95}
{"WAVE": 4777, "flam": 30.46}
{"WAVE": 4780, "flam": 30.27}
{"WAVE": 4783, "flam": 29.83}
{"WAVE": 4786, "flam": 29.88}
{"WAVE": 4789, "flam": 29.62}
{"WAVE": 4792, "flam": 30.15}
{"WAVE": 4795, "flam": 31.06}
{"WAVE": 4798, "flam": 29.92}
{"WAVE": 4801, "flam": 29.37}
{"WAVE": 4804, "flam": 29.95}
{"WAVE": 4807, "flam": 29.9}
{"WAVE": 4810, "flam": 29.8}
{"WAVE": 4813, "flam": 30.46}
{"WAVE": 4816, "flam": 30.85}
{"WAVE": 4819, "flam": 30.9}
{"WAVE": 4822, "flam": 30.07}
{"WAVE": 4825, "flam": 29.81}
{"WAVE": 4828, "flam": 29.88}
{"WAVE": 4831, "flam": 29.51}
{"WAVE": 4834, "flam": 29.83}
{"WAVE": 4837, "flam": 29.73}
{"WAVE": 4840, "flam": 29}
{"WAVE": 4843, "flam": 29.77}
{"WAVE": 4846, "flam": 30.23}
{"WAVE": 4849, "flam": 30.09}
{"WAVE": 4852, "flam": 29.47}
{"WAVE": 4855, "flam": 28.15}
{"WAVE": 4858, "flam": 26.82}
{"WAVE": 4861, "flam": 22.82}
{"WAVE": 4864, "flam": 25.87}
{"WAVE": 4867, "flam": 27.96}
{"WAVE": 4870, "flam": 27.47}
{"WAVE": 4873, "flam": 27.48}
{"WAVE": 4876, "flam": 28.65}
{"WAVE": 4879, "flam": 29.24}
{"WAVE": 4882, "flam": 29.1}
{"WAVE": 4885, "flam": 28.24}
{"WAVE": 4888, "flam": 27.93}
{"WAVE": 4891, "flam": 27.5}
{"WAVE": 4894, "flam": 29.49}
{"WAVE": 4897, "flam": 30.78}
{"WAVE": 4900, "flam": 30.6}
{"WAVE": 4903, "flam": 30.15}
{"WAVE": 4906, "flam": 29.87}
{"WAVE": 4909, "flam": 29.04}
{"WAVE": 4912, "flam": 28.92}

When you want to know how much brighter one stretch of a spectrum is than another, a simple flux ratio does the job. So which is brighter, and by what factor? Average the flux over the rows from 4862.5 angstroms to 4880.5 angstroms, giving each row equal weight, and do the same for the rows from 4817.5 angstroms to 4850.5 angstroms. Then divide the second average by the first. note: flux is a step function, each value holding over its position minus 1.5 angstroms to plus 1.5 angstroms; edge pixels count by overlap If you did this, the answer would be 1.08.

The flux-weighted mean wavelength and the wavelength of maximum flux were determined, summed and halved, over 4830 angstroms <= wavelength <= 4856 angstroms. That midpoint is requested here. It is 4844.5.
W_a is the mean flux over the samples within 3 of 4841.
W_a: 29.4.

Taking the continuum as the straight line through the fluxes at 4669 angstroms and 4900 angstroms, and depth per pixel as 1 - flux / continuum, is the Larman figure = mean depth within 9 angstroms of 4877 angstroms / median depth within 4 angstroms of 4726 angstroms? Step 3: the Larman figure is -1.7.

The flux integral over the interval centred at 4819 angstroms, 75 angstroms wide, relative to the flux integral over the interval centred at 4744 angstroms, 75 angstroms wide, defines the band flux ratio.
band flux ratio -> 1.00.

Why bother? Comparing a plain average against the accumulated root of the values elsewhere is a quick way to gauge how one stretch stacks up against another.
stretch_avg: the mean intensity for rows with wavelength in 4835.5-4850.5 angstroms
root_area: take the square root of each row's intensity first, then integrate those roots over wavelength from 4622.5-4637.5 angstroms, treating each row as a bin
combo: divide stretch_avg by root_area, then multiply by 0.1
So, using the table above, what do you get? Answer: 0.0361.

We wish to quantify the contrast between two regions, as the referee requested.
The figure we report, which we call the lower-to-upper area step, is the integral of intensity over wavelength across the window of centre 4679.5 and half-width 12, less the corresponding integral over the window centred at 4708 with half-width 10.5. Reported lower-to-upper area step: 101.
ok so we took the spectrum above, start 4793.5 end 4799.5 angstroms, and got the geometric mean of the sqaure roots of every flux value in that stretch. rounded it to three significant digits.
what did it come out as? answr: 5.52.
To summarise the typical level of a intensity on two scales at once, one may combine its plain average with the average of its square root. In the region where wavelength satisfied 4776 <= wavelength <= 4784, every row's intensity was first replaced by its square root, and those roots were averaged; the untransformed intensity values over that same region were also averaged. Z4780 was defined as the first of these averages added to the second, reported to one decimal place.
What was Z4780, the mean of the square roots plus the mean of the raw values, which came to 35.7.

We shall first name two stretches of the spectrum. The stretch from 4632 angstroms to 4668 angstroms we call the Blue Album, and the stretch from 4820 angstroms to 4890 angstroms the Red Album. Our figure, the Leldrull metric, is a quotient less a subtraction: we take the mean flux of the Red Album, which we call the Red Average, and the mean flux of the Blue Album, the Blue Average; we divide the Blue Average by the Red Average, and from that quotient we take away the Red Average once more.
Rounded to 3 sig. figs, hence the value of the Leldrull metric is -27.5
